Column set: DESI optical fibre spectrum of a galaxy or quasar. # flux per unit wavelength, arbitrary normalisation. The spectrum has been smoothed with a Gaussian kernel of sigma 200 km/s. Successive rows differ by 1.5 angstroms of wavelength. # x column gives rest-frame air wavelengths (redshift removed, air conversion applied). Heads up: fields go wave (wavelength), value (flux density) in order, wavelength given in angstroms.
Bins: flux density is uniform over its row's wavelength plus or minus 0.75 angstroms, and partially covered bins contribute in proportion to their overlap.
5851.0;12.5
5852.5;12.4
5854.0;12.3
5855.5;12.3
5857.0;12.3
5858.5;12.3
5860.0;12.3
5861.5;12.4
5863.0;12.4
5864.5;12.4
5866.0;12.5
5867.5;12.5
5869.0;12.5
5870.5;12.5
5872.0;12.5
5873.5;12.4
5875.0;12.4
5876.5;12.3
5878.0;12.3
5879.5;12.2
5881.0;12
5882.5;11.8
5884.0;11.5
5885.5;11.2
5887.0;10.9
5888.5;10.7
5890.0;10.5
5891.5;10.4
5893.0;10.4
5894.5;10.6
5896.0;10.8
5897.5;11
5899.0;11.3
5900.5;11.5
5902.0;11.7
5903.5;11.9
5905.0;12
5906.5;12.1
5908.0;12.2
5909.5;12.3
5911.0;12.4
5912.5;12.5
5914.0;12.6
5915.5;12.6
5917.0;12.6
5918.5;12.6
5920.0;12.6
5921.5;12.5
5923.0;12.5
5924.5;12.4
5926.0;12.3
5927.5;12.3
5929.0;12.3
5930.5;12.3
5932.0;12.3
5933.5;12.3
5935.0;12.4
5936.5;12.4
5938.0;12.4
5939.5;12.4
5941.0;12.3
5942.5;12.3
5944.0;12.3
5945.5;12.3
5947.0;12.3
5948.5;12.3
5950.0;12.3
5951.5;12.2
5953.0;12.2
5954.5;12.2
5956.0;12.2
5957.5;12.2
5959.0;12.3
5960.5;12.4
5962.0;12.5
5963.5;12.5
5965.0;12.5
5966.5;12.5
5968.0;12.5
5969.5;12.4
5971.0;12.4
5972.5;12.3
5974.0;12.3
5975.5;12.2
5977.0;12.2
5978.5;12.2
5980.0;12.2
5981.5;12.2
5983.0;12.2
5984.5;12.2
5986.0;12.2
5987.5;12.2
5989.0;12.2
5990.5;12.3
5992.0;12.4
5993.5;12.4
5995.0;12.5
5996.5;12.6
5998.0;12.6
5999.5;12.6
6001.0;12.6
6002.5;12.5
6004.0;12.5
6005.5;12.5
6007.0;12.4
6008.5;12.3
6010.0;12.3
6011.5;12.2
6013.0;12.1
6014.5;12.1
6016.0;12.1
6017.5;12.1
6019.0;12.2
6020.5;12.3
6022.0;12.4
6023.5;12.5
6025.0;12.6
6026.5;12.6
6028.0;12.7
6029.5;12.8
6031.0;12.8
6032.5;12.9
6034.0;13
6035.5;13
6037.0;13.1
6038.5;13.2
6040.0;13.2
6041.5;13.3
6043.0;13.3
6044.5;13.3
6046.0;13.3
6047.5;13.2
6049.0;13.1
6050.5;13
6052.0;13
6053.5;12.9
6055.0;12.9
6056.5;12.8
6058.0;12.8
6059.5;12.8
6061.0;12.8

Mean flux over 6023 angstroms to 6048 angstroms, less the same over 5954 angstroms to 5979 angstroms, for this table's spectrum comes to 0.65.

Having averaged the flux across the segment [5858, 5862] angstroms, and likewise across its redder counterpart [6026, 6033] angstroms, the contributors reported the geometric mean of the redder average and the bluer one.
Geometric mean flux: 12.5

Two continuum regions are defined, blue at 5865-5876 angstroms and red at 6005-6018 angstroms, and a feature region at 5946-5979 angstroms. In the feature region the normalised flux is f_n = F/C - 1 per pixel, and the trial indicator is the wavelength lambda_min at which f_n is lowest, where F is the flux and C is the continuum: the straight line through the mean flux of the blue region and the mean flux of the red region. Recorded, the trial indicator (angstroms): 5951.5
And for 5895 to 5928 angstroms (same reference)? 5896.0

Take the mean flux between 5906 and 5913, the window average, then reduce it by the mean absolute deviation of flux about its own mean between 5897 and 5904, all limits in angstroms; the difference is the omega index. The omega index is 12.0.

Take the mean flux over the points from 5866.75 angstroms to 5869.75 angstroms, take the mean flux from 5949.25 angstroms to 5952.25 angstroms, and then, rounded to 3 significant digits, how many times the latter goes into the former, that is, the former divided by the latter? 1.02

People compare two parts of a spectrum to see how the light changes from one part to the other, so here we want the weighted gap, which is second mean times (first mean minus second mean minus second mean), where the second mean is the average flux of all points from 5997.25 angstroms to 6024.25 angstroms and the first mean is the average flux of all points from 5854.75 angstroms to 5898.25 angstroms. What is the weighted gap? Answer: -159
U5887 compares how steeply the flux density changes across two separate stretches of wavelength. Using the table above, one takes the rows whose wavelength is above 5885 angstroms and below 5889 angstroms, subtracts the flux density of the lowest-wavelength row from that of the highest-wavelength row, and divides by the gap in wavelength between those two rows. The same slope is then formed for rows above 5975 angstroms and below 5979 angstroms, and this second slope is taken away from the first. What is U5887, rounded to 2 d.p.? -0.17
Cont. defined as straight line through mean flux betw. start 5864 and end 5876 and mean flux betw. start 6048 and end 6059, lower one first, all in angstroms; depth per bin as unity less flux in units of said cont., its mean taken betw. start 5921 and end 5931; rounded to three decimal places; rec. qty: 0.019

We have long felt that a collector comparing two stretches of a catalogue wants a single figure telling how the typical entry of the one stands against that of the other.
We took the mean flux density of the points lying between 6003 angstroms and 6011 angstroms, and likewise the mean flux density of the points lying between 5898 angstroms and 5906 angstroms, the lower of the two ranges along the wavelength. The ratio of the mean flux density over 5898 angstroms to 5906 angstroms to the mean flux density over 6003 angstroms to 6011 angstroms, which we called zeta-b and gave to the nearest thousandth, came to 0.942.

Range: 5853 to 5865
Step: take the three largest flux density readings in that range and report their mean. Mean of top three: 12.4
